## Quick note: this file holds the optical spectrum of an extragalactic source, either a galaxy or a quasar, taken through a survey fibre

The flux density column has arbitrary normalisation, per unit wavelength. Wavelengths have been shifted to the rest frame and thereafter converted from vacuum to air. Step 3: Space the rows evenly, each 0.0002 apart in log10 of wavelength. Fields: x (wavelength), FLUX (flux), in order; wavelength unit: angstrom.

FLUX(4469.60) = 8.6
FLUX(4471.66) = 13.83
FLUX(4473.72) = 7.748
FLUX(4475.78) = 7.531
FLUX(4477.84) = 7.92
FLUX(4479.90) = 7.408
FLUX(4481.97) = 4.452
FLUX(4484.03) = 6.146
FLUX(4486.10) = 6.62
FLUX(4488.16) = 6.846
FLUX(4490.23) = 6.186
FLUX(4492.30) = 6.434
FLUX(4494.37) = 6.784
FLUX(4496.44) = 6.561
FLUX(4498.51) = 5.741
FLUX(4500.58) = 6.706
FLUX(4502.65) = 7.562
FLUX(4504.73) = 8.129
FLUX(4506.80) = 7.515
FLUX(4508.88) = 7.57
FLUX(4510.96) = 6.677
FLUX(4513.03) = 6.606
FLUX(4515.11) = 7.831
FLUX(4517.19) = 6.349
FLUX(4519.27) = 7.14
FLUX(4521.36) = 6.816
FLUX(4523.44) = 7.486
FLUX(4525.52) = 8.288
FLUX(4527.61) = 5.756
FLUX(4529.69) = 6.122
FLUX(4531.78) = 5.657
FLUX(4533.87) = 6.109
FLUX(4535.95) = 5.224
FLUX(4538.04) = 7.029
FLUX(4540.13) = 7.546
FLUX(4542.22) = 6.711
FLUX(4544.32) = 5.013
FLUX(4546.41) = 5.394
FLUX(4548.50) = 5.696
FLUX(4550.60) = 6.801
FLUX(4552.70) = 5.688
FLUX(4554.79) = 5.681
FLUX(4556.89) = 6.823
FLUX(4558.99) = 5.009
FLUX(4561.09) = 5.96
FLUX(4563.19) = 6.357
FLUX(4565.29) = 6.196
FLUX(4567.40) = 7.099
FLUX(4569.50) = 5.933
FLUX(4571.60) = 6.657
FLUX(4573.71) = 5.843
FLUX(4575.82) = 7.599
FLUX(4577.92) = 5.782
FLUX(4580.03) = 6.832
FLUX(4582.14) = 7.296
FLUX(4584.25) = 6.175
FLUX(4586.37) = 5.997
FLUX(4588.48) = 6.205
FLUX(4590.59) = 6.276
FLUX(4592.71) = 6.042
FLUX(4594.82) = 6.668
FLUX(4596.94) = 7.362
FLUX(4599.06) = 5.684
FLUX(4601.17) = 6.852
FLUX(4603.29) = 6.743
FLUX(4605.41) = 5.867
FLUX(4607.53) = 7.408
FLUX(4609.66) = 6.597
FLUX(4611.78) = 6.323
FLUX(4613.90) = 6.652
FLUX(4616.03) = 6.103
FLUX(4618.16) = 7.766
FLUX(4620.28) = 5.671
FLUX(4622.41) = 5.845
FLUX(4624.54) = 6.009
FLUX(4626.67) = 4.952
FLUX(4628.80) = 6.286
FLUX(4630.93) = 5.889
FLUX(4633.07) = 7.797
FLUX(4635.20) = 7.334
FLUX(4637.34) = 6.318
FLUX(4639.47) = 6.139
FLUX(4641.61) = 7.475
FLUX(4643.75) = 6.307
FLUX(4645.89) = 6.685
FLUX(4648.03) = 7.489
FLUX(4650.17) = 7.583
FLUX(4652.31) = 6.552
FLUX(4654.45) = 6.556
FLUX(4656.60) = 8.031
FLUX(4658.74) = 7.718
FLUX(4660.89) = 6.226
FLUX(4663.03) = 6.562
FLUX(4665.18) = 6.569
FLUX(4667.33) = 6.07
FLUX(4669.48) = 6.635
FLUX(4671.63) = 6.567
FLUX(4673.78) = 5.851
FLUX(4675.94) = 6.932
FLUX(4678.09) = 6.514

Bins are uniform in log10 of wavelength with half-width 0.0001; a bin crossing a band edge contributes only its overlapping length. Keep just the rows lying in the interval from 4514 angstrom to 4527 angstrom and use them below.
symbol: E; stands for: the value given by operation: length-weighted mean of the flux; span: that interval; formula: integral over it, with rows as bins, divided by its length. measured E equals 7.3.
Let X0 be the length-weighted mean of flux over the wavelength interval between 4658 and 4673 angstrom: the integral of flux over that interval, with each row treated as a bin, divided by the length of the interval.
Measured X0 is 6.6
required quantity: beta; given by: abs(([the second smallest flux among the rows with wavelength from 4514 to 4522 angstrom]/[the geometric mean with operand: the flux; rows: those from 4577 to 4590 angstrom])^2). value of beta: 1.1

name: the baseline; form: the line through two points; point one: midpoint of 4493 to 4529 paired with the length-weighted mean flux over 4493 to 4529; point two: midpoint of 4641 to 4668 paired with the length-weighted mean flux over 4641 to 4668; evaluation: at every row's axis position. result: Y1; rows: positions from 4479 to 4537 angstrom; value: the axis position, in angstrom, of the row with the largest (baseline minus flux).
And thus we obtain 4481.97 angstrom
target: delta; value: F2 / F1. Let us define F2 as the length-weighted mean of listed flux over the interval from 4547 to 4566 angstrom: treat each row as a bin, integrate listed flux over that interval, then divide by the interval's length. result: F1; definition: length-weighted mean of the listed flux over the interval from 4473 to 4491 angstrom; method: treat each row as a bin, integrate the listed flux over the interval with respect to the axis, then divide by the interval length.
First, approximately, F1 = 6.8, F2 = 6.01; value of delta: 0.89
